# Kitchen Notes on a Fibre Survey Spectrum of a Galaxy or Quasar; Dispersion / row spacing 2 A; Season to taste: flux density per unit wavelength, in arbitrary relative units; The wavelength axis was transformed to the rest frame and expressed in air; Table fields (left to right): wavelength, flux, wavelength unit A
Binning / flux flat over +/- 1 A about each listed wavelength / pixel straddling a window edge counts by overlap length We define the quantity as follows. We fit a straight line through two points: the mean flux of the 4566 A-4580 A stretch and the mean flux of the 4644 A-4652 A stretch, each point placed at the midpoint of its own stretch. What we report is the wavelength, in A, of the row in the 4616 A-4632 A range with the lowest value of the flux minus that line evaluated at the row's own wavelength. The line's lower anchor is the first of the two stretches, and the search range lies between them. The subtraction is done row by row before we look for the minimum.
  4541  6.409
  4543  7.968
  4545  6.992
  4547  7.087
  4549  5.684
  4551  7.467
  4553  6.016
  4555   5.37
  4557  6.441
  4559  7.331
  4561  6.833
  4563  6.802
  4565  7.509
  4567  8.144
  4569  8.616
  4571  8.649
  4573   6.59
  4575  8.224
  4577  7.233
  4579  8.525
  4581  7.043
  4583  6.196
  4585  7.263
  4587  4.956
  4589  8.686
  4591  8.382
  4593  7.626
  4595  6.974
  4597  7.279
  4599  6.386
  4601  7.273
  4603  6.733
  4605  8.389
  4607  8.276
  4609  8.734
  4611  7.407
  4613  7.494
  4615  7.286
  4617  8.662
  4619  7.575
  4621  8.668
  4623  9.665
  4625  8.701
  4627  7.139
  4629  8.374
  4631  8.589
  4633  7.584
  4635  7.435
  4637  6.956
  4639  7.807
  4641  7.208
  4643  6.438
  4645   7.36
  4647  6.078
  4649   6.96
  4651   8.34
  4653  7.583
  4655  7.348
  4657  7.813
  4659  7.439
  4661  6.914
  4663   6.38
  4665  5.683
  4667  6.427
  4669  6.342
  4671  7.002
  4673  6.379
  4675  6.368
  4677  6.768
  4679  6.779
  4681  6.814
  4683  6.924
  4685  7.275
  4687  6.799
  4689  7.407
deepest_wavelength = 4627 A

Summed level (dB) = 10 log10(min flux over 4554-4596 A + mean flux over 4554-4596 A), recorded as 10.9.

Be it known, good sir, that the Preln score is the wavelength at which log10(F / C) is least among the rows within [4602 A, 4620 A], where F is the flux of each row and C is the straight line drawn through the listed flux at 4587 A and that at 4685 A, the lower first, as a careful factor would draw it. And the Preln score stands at 4603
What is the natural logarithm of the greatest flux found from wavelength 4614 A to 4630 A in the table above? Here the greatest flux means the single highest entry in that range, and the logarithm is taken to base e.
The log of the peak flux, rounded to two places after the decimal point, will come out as 2.27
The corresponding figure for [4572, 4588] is 2.14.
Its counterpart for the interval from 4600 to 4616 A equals 2.17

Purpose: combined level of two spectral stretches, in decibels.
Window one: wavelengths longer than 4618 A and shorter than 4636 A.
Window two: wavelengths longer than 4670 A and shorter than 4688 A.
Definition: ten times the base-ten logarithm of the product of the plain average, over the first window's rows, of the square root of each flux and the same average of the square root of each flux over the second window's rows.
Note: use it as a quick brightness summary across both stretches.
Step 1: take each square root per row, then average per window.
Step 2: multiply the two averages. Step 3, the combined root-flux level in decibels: 8.72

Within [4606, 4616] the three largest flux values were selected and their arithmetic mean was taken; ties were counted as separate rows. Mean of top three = 8.2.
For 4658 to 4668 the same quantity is 6.9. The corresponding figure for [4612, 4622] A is 8.3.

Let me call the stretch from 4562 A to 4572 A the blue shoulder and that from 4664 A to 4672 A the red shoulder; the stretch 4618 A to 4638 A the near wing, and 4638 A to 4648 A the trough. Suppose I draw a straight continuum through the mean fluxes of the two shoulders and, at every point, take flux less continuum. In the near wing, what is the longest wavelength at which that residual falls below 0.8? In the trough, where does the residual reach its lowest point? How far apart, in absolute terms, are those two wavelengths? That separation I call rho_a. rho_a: 10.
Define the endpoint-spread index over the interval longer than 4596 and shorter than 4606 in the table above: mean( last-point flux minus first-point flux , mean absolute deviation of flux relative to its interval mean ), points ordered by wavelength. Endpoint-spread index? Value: 0.8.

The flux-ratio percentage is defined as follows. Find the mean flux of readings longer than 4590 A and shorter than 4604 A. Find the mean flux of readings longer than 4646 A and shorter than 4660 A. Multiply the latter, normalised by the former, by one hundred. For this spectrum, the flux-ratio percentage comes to 102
